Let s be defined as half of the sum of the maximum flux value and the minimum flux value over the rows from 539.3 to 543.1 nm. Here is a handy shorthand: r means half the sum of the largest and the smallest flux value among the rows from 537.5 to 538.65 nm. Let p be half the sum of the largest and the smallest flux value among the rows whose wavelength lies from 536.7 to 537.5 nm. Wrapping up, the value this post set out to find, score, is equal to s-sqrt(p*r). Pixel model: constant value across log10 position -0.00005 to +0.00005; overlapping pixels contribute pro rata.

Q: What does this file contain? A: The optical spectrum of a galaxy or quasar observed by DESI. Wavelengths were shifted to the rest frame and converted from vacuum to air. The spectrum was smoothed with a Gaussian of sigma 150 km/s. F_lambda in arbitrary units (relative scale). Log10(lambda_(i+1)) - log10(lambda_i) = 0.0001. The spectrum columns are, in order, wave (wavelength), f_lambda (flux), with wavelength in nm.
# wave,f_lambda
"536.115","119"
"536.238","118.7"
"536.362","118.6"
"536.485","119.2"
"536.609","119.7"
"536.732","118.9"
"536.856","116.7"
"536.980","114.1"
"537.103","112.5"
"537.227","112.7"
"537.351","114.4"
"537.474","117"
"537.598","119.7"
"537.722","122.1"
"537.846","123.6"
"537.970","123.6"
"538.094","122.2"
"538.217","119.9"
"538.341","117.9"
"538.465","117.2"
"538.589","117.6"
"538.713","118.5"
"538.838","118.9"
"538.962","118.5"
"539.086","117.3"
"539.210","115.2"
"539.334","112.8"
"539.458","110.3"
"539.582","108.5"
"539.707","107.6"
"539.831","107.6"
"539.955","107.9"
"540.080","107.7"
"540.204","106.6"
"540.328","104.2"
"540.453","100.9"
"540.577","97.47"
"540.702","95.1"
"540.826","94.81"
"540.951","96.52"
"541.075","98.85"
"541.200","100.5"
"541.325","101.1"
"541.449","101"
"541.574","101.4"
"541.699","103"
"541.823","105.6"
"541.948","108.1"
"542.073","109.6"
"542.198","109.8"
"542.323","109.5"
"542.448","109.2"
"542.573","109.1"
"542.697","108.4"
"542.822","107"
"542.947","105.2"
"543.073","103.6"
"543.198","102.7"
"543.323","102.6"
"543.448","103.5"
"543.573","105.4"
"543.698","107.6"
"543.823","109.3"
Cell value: -14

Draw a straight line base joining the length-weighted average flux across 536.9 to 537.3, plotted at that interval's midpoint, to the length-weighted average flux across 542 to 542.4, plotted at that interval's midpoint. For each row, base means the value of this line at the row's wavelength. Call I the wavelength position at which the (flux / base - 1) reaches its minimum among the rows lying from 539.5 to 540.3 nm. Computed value 540.204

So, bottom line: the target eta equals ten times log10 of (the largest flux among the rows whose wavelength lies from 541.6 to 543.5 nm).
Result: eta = 20.4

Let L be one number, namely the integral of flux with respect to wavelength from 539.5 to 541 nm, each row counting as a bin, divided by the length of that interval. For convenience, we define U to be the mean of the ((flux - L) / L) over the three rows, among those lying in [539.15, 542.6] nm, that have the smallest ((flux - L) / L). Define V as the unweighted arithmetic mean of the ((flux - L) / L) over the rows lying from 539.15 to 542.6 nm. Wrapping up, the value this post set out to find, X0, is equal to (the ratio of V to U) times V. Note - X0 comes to 0.00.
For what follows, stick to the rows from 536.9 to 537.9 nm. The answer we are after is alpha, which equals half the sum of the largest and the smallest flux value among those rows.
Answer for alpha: 118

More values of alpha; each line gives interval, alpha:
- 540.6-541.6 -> 98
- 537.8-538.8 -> 120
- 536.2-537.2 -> 116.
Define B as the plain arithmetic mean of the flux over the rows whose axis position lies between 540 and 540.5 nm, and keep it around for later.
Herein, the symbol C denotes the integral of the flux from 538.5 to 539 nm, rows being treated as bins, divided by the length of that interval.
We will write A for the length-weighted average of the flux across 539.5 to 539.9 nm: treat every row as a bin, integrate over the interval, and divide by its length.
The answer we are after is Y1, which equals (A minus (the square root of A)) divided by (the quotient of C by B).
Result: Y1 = 87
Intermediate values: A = 108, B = 105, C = 118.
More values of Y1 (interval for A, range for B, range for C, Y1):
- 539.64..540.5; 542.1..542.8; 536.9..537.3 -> 92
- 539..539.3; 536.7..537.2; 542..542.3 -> 111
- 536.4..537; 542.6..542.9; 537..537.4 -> 102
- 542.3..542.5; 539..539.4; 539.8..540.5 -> 107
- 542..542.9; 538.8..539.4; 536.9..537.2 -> 101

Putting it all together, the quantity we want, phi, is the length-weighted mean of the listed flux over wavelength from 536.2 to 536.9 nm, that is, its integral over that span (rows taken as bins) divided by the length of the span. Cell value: 119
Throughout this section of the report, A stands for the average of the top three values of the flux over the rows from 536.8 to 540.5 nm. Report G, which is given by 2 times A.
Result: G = 246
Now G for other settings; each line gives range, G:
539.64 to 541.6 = 215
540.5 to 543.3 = 219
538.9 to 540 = 234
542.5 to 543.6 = 216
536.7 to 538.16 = 246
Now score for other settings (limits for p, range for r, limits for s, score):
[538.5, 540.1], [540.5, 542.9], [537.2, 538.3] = 11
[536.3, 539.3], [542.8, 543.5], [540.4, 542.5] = -9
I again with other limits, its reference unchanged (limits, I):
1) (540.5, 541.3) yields 540.826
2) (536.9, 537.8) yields 537.103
